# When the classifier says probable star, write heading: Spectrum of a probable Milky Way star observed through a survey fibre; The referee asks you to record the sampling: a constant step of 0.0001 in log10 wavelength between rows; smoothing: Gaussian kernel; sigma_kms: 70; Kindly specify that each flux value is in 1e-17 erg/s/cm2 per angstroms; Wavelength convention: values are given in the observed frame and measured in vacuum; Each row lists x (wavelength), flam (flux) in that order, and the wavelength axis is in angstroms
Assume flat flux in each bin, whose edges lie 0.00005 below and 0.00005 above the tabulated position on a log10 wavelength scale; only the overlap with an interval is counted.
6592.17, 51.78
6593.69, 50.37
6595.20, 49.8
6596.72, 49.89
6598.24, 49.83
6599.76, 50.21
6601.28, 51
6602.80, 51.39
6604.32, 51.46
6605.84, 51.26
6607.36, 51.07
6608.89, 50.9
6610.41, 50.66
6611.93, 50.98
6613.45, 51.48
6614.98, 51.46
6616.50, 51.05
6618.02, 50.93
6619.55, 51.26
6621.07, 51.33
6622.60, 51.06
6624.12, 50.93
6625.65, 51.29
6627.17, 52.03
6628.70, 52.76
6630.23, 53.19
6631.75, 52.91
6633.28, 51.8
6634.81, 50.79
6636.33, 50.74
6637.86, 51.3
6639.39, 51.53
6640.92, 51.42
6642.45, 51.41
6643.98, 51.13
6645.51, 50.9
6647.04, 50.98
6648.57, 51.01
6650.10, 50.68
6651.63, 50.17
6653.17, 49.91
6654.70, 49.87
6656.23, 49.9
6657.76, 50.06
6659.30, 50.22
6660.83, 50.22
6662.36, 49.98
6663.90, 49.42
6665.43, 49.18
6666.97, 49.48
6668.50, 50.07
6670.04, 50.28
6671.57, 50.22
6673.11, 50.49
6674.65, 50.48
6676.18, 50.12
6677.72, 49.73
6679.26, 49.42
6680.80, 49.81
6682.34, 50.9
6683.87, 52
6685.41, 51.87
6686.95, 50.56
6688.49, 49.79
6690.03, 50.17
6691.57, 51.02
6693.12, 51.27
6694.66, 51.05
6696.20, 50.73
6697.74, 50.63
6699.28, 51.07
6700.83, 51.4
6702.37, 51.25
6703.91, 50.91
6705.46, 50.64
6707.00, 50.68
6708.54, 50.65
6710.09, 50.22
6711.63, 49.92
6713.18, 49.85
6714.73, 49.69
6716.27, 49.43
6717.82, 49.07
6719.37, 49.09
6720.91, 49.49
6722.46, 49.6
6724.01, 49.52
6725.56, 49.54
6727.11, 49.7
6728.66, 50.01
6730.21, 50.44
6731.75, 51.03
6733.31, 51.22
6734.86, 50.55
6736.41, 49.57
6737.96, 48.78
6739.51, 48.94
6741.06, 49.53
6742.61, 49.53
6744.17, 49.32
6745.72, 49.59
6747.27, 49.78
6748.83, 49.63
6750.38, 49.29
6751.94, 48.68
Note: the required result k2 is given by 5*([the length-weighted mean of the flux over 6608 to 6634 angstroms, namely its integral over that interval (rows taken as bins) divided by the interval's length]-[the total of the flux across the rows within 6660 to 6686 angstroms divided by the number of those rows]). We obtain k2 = 7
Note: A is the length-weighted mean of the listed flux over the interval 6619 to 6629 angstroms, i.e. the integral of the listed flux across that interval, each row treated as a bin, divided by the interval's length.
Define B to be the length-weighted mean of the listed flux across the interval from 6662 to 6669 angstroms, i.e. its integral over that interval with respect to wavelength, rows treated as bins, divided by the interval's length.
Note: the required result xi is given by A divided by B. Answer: 1.04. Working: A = 51.5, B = 49.6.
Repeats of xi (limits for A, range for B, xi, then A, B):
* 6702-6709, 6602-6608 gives 0.99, 50.9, 51.3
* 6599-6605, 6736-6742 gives 1.04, 51.0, 49.3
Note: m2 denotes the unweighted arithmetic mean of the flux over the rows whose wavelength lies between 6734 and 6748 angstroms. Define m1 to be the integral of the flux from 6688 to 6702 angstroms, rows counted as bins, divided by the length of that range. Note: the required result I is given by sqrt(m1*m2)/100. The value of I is 0.5015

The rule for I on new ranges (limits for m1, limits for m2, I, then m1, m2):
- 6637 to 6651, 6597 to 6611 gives 0.5100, 51.1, 50.9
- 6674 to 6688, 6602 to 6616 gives 0.5087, 50.6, 51.2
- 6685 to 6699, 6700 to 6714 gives 0.5069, 50.8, 50.6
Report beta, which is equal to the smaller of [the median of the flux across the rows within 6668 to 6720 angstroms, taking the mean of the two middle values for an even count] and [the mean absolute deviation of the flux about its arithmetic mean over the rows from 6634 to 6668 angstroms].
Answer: 0.6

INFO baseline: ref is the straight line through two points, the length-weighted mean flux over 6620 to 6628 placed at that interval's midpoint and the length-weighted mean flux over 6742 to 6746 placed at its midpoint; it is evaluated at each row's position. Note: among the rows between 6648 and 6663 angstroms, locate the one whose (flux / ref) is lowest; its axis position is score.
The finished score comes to 6654.70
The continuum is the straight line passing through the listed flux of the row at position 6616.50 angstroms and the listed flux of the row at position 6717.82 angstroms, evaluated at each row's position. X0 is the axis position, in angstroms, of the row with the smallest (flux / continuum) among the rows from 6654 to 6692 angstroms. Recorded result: 6665.43 angstroms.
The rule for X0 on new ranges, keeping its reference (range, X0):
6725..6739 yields 6737.96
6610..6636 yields 6610.41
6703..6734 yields 6717.82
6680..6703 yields 6680.80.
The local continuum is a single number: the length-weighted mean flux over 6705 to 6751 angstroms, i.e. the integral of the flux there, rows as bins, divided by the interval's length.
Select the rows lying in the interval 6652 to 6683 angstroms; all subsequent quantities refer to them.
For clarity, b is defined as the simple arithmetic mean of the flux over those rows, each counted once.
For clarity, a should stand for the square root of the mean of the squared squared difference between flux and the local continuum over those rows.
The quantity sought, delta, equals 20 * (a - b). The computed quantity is -993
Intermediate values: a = 0.3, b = 50.0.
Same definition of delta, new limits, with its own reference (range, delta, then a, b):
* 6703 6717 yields -993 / 0.6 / 50.2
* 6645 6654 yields -992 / 1.0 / 50.6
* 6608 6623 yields -985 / 1.9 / 51.1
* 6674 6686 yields -965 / 2.3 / 50.5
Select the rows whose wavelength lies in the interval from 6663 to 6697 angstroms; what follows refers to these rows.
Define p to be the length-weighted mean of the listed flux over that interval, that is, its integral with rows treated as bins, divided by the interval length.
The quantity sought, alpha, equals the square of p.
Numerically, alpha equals 2536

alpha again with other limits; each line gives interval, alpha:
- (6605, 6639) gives 2644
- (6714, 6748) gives 2471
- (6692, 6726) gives 2526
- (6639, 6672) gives 2536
